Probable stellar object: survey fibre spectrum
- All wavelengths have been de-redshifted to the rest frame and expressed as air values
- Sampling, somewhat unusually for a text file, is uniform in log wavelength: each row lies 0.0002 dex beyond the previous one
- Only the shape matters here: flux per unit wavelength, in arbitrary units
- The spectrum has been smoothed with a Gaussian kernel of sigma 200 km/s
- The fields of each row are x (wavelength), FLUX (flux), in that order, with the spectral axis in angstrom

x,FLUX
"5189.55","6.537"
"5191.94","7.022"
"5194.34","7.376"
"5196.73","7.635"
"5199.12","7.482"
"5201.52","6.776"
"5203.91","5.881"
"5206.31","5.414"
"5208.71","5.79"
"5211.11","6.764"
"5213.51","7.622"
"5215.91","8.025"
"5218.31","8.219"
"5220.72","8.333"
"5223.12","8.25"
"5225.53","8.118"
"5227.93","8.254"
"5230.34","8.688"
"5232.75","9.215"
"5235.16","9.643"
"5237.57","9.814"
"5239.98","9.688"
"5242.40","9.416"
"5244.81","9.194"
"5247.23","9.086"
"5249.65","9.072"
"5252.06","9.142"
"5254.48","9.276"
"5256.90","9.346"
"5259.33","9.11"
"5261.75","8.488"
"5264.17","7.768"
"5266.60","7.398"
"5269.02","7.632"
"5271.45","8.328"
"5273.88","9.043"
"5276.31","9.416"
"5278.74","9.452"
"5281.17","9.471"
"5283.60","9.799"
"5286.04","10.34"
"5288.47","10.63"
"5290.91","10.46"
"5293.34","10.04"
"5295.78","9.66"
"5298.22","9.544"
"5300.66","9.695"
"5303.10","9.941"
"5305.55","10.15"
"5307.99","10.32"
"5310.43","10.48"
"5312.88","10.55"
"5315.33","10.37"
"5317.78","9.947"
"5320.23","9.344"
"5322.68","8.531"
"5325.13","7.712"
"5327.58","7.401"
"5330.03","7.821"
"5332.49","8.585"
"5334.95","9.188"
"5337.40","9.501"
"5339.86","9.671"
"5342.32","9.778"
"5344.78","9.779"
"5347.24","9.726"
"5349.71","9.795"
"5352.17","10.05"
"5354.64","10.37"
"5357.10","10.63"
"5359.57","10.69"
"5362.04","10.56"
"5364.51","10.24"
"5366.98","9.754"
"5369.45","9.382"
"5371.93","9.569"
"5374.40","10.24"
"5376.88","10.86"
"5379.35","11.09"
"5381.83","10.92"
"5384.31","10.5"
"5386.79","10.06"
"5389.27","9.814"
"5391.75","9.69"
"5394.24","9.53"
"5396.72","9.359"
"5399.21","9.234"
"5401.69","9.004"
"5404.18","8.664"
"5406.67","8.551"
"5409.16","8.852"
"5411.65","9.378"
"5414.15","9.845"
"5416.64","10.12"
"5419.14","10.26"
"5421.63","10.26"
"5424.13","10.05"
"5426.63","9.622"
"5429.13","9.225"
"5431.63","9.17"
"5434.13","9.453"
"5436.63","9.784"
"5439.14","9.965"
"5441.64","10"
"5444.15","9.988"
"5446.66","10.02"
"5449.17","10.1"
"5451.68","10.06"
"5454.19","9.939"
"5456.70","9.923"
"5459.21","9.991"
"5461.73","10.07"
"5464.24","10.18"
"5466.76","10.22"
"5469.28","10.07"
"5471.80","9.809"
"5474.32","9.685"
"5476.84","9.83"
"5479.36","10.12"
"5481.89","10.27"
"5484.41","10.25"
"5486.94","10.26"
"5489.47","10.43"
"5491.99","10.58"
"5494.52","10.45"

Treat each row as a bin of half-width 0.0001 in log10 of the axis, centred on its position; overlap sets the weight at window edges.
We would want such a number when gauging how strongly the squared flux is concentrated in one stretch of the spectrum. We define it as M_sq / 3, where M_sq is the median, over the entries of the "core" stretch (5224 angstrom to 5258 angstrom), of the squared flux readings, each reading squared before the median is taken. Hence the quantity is 28.2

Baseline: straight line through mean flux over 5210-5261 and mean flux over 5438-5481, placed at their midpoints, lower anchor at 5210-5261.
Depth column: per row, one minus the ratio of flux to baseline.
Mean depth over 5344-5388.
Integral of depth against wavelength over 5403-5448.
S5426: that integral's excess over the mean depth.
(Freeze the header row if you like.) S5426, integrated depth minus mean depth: 1.0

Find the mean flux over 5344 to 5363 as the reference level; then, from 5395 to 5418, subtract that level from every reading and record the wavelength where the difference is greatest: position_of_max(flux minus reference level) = 5416.64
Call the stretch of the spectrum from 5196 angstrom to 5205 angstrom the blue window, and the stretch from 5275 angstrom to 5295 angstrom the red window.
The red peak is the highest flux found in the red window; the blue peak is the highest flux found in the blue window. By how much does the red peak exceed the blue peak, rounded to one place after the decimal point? 3.0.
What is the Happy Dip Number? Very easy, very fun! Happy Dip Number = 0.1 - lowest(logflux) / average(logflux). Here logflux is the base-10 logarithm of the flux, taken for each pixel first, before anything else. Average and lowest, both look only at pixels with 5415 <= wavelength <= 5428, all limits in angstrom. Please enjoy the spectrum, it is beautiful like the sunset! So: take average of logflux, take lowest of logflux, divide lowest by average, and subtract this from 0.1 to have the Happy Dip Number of -0.881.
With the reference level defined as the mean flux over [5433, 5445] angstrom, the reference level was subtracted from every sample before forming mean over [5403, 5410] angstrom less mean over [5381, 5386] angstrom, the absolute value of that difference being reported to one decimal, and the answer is 2.0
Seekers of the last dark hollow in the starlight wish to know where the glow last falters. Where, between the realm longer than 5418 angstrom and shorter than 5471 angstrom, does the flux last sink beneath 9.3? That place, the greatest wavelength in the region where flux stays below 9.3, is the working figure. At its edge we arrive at 5431.63 angstrom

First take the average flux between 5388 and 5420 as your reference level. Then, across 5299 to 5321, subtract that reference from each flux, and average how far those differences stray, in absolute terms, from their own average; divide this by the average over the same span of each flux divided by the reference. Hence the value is 0.30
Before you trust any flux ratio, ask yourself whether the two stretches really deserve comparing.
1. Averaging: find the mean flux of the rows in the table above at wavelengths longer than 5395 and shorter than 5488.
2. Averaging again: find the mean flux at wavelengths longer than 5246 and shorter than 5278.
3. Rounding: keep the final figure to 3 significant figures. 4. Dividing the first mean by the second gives 1.12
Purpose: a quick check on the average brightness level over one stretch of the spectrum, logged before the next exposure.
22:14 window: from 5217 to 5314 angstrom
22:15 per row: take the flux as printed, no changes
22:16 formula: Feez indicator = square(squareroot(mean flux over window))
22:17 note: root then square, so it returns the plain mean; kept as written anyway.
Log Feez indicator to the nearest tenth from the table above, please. 9.3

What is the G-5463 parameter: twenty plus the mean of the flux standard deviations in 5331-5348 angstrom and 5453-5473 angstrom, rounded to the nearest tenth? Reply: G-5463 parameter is 20.3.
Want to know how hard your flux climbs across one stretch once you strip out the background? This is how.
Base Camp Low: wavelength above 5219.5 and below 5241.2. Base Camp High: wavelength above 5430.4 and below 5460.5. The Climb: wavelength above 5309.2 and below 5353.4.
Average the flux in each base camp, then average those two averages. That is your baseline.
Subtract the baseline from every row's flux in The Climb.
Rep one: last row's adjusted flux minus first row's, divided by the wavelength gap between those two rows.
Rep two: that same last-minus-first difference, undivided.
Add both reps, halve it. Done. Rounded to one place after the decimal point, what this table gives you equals -0.2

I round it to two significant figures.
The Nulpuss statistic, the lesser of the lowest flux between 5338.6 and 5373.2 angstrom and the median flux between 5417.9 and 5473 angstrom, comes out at 9.4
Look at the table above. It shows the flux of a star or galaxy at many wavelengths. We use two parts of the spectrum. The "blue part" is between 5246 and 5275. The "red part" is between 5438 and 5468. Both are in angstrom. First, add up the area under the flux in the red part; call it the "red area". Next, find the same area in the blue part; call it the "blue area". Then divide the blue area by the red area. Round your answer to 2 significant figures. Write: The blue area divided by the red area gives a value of 0.83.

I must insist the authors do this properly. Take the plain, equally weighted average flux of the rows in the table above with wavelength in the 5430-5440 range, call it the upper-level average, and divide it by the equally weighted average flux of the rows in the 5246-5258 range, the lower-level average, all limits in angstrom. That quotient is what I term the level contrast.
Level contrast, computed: 1.04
